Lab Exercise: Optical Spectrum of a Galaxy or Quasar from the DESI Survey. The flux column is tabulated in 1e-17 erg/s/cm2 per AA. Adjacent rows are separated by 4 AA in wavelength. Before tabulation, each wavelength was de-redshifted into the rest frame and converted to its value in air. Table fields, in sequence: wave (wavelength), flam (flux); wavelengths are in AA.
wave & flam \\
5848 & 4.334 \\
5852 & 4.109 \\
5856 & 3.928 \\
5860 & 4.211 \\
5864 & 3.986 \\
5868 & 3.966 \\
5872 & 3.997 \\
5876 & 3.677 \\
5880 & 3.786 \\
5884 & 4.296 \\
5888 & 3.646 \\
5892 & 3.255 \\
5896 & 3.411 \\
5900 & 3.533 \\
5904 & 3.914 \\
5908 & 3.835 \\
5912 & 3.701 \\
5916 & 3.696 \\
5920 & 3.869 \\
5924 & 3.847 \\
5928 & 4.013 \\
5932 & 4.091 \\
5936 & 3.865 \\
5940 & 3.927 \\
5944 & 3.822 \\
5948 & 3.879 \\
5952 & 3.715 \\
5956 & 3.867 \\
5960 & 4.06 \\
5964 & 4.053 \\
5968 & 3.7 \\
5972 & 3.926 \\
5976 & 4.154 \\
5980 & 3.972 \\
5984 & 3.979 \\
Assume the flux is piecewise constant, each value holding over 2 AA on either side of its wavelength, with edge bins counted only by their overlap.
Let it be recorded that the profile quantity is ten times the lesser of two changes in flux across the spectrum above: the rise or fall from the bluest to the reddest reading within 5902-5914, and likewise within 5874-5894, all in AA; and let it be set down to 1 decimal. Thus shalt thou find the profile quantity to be -4.2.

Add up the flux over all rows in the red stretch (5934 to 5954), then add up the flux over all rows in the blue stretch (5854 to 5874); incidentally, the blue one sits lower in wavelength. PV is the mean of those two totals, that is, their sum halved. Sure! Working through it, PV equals 19.6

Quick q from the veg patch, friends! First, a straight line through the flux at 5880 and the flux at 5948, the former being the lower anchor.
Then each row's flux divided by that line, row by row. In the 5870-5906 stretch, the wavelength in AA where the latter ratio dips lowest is 5892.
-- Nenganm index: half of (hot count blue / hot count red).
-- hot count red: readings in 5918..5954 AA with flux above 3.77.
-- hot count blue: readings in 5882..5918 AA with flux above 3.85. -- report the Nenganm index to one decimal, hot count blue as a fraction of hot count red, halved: 0.1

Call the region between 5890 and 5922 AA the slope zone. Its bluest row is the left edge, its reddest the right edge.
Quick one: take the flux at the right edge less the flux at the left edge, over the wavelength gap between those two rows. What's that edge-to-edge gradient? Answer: 0.022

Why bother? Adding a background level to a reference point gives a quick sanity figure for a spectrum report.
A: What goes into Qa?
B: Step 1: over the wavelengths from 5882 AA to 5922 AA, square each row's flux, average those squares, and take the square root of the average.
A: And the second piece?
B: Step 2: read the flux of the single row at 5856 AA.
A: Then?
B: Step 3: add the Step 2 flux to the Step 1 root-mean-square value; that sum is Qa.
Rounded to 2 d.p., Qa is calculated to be 7.65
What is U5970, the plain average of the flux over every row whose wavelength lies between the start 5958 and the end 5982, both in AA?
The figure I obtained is 3.98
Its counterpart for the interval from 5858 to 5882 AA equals 3.94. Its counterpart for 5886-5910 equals 3.60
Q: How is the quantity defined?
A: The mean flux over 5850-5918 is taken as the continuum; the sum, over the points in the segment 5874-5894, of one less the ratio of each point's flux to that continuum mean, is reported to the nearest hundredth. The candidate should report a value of 0.12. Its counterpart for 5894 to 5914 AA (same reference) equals 0.19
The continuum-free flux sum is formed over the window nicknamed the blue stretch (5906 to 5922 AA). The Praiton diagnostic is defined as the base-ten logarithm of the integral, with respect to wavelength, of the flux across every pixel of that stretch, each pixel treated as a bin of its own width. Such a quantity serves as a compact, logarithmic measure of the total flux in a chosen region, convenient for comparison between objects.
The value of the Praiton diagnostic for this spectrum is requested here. 1.78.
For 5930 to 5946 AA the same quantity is 1.80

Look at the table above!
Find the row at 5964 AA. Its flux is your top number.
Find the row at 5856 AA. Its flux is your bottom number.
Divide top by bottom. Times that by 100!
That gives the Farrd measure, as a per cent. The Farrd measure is 103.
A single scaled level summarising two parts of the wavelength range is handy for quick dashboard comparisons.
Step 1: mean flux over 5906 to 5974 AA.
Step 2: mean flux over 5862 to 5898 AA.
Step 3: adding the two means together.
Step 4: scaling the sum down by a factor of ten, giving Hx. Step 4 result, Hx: 0.765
